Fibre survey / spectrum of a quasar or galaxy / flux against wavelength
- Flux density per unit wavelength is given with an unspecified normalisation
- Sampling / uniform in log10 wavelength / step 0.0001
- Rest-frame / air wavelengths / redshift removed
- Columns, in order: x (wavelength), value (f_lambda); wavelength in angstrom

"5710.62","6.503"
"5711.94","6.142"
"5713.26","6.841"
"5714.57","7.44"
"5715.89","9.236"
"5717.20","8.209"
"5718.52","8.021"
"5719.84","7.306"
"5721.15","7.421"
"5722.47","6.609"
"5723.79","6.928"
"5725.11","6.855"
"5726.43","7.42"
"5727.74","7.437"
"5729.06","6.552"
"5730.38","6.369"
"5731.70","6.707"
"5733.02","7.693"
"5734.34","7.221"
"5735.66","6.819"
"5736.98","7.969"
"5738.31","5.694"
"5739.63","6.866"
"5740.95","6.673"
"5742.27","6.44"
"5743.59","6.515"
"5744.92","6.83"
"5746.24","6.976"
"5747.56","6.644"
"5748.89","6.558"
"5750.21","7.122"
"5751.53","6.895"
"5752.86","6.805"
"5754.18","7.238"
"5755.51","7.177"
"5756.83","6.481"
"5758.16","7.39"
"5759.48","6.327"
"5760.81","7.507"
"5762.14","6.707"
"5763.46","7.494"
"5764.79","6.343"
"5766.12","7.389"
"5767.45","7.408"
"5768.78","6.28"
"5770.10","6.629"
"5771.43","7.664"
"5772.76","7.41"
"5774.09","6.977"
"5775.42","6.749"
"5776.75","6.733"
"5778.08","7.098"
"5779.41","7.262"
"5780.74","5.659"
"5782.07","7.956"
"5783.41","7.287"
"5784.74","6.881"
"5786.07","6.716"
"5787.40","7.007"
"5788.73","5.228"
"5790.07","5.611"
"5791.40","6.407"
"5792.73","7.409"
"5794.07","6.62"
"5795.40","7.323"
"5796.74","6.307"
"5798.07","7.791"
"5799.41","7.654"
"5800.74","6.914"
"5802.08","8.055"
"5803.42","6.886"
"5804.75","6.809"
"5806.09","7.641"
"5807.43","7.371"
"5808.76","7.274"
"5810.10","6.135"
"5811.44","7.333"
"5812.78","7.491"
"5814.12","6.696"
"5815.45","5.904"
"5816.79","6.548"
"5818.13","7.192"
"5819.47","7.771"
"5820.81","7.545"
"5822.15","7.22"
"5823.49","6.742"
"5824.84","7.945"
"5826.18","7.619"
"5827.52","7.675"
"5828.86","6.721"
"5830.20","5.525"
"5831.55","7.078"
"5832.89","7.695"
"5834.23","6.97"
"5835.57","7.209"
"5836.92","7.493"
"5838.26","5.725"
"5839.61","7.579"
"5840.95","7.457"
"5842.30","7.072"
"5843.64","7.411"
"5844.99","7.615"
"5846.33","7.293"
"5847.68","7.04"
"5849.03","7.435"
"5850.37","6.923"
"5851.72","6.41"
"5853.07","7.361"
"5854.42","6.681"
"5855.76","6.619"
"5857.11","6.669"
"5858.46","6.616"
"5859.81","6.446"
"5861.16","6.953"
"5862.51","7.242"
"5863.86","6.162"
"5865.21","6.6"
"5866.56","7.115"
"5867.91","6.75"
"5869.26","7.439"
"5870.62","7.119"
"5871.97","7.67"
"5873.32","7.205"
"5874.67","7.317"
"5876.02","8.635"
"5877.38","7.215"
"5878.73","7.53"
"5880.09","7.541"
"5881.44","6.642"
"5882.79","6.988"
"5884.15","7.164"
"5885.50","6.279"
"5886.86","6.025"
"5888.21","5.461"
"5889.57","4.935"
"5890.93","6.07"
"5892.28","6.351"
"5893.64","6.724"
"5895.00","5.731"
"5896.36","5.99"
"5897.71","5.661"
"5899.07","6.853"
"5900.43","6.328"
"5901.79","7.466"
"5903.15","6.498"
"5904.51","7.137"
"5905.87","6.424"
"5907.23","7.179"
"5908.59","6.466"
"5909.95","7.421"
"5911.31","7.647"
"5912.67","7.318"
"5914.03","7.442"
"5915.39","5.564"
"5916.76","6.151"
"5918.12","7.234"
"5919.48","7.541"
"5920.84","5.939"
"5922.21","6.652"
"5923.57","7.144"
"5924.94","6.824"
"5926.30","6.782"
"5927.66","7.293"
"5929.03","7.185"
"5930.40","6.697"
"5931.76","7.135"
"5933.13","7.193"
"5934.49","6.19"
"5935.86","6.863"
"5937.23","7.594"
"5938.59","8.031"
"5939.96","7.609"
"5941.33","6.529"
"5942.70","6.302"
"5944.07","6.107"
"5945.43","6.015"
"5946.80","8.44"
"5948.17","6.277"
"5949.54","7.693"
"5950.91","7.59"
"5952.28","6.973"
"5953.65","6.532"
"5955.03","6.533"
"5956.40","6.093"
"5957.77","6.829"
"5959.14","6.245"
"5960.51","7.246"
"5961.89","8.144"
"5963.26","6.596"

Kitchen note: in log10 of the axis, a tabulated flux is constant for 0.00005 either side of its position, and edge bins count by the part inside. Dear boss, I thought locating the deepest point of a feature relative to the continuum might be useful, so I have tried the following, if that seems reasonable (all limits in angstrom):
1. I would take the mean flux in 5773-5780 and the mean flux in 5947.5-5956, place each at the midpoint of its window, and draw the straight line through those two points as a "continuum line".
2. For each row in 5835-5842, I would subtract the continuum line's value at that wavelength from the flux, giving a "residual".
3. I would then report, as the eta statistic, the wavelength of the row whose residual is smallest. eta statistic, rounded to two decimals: 5838.26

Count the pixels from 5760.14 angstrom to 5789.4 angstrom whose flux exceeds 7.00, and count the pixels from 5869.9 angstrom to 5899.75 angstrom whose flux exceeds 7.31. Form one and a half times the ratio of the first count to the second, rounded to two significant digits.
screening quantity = 3.3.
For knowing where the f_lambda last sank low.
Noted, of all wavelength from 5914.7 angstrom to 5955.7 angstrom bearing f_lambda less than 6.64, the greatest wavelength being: 5955.03 angstrom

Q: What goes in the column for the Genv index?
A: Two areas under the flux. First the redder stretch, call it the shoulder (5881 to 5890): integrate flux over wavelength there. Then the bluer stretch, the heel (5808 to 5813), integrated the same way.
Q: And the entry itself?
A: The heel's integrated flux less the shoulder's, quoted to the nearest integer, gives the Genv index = -21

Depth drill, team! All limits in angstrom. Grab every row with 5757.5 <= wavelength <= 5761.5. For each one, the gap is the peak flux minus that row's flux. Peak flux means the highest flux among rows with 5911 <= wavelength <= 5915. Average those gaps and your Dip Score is 0.57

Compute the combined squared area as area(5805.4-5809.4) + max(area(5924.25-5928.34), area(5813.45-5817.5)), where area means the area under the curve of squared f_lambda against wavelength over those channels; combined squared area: 420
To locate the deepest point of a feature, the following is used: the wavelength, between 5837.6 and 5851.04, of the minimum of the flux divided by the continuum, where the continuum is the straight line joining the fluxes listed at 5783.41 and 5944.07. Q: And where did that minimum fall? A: 5838.26 angstrom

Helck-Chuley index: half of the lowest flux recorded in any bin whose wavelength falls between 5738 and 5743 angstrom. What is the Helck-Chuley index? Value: 2.85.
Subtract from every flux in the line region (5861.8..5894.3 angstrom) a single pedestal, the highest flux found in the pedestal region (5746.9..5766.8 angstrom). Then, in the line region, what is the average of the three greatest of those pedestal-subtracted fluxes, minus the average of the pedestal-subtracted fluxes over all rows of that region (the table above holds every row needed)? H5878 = 1.11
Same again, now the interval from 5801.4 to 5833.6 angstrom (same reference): 0.80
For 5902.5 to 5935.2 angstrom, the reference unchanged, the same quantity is 0.67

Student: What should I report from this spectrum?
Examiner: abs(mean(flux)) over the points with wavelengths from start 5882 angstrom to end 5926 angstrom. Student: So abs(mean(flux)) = 6.6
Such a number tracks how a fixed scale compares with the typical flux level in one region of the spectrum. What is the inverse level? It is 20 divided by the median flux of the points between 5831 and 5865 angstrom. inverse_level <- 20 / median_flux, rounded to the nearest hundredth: 2.83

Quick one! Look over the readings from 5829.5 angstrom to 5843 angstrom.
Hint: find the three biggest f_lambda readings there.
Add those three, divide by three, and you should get 7.6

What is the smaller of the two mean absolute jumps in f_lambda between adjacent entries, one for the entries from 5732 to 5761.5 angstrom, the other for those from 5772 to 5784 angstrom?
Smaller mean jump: 0.57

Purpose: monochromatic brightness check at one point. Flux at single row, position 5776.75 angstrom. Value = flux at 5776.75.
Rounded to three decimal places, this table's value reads 6.733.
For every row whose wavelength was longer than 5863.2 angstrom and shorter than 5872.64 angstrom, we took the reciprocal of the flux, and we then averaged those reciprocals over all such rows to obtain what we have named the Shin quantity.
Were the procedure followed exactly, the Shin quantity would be 0.144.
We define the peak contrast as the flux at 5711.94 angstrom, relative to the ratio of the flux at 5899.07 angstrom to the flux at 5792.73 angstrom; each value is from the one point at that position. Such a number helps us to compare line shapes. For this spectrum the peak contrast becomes 6.6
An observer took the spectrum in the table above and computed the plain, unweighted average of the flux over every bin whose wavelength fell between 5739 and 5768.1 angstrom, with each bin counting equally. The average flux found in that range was 6.90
